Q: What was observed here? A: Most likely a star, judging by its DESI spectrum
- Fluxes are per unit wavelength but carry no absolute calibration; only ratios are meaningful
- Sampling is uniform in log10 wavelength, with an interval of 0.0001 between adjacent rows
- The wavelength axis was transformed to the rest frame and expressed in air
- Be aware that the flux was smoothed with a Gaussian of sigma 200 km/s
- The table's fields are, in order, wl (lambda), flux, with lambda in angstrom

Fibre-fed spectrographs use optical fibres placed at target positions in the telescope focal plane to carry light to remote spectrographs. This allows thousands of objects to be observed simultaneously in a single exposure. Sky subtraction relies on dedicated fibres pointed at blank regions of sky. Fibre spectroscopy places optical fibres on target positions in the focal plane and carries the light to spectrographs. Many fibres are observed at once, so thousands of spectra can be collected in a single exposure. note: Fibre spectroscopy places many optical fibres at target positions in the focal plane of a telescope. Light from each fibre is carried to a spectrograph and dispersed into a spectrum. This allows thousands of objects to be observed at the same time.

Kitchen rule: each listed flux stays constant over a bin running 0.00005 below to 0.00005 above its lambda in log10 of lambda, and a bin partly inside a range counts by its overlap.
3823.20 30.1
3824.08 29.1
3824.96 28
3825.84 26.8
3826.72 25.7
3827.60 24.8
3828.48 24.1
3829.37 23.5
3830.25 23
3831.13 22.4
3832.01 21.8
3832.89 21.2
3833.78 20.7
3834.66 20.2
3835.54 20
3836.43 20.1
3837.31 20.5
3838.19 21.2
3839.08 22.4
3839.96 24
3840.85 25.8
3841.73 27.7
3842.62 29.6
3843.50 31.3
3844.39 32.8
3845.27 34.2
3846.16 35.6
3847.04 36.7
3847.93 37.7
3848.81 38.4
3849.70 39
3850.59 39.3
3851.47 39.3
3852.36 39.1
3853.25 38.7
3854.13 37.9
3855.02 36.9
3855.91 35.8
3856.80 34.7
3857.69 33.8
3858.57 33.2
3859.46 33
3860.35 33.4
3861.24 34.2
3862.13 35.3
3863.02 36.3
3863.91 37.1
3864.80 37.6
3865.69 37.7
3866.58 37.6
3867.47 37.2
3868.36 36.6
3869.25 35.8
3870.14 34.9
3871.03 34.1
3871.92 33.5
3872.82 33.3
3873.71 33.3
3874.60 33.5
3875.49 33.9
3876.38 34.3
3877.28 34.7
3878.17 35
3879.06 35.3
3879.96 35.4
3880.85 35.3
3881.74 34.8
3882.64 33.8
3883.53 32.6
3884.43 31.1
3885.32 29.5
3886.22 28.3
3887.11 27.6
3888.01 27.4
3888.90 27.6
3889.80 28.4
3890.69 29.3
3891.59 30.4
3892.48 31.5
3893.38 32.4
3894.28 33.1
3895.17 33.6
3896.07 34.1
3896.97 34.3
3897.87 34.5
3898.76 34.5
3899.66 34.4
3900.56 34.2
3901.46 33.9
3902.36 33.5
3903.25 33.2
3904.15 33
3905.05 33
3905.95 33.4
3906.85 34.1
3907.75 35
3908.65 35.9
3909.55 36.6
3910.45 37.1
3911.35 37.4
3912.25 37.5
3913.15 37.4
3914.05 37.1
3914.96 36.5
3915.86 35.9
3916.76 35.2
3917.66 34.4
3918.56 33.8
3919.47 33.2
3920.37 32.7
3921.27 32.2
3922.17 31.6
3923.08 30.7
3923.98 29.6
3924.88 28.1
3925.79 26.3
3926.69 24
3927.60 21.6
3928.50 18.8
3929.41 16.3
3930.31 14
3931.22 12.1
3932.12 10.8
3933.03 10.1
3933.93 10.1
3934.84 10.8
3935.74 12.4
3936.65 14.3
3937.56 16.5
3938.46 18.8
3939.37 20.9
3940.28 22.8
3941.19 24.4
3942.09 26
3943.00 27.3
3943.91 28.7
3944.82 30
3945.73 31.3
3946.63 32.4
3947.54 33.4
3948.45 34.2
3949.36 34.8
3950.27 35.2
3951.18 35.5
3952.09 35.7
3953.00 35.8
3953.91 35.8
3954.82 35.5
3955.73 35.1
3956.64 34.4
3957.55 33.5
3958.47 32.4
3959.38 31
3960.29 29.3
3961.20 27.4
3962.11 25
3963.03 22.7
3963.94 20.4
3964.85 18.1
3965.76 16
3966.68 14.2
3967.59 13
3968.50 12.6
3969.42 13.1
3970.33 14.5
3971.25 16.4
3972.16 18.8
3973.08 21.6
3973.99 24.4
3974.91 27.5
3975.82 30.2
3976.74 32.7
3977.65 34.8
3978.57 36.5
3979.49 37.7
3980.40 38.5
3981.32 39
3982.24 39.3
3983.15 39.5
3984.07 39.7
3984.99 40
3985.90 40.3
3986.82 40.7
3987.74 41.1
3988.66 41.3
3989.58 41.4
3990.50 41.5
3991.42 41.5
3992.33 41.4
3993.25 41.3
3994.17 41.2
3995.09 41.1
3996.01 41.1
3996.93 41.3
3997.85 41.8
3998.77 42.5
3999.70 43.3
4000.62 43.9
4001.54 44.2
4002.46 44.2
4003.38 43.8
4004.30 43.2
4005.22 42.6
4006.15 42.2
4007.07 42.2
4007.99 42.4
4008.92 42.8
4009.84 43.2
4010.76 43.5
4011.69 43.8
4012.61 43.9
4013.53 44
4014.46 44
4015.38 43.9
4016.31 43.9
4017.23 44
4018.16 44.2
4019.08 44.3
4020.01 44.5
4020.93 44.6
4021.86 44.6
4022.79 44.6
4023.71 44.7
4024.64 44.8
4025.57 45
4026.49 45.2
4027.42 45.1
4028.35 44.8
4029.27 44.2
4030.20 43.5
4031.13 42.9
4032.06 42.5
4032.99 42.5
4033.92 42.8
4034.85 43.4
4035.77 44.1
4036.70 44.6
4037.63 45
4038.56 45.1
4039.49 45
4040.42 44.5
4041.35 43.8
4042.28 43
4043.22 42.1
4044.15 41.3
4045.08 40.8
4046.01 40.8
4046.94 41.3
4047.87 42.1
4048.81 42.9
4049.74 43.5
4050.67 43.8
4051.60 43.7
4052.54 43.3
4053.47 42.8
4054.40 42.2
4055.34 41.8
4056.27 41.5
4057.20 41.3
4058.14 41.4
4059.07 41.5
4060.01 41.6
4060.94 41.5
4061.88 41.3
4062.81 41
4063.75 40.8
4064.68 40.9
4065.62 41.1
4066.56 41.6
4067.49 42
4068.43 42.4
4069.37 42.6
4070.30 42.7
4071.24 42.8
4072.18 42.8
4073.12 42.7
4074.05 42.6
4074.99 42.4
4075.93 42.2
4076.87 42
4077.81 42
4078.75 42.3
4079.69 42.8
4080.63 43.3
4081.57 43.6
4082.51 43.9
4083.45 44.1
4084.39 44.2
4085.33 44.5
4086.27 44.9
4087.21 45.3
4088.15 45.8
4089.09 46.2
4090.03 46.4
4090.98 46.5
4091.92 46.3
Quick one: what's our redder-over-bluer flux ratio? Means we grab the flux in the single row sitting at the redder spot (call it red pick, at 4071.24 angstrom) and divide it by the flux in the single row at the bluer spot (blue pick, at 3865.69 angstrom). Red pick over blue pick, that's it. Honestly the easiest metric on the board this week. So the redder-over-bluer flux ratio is 1.14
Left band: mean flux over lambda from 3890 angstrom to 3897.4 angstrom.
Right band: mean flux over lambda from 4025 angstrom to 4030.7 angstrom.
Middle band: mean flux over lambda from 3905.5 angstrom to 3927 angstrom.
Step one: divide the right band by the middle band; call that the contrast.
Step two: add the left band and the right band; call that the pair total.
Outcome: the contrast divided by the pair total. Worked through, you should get 0.0173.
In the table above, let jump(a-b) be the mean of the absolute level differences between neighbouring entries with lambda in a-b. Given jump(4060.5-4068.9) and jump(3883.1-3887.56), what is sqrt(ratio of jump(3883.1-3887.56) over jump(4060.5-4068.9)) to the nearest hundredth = 2.09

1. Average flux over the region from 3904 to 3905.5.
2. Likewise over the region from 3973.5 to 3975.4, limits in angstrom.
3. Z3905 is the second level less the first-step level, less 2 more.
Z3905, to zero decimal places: -9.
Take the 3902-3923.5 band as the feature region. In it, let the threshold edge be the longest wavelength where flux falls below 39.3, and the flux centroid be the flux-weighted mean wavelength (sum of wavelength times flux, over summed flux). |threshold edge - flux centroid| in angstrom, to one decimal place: 10.5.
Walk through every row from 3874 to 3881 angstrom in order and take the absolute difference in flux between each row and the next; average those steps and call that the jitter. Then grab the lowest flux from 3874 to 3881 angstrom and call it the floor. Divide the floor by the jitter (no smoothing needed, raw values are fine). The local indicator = 117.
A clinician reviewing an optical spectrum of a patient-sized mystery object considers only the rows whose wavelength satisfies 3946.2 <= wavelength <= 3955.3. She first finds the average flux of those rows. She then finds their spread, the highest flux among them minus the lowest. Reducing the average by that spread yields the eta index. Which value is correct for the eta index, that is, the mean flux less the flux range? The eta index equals 31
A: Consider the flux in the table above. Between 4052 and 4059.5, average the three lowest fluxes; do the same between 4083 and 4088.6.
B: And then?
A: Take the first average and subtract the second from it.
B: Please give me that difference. -3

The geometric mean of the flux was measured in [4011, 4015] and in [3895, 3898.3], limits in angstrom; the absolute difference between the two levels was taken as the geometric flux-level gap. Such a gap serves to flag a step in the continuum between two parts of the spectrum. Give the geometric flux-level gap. 10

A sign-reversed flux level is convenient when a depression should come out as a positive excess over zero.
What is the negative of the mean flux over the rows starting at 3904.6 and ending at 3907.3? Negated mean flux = -33.5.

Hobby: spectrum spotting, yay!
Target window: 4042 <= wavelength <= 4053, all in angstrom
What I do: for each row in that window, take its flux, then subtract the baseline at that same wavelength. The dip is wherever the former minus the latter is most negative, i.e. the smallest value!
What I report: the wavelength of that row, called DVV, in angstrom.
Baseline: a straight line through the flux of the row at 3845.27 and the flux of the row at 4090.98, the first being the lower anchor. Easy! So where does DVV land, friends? 4046.01 angstrom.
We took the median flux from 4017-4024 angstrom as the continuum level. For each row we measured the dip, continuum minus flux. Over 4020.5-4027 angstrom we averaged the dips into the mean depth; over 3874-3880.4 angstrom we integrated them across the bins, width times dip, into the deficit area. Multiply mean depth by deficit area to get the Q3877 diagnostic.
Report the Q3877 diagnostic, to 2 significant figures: -15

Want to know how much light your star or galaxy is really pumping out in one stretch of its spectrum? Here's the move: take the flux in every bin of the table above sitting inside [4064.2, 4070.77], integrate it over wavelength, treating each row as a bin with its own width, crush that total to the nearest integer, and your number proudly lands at 275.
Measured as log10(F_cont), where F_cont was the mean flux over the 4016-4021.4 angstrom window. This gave 1.65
